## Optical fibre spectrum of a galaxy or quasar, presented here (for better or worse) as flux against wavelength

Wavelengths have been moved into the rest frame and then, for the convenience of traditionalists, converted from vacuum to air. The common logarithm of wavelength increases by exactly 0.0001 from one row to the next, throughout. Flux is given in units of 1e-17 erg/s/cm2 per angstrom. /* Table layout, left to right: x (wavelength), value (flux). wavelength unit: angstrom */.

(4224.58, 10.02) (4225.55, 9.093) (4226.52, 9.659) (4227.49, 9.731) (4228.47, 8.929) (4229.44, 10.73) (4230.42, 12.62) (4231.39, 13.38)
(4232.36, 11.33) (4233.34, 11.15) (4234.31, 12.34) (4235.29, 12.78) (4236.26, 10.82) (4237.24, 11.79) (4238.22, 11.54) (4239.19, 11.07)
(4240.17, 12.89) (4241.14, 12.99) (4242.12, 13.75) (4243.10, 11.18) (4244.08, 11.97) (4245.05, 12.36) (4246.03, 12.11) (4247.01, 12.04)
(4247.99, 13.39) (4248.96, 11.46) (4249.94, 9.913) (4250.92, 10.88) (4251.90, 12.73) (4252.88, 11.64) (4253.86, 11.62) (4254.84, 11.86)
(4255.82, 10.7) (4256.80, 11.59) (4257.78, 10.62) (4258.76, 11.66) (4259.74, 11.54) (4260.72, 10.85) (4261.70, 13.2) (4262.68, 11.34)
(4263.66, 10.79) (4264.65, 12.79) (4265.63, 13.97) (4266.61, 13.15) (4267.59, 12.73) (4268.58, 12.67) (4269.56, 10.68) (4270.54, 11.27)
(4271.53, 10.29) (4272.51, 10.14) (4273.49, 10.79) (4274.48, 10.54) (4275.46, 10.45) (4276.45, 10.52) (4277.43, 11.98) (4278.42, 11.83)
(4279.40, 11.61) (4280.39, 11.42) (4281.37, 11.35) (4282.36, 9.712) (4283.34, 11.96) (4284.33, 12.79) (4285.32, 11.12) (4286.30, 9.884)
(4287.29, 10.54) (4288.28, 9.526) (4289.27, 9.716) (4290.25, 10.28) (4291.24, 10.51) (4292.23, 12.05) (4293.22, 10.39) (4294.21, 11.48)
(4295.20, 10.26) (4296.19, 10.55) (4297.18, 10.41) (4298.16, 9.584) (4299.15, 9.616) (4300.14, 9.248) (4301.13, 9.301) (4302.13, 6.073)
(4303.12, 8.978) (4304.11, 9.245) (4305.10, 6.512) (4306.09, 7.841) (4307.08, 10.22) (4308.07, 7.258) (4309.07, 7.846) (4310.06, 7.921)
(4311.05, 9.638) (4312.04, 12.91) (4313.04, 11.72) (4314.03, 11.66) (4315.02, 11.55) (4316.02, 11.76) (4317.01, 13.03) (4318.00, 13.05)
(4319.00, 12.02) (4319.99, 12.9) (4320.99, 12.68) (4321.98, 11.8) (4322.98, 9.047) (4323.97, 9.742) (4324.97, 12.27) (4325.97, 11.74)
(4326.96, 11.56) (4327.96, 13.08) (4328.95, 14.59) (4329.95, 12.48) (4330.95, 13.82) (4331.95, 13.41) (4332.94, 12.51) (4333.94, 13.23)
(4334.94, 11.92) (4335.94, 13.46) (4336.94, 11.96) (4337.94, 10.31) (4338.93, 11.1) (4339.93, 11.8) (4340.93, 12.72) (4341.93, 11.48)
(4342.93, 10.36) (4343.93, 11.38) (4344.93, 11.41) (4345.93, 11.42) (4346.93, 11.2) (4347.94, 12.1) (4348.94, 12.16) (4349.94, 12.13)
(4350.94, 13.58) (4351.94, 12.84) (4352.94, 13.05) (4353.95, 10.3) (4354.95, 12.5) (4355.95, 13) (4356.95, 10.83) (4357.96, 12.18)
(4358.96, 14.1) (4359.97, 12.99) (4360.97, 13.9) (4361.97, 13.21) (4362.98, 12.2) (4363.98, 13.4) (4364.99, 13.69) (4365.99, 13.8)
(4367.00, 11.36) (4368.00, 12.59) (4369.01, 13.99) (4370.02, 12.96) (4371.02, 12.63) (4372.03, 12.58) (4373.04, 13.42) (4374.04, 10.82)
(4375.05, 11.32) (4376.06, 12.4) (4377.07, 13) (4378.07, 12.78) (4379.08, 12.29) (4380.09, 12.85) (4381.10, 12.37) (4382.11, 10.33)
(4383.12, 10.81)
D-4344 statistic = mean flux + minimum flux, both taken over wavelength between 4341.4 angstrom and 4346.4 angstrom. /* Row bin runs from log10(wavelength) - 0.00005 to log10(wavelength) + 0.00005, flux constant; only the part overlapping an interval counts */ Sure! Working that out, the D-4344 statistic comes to 21.6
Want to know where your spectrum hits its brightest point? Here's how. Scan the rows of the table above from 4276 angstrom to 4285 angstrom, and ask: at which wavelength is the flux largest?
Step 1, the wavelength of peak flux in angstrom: 4284.33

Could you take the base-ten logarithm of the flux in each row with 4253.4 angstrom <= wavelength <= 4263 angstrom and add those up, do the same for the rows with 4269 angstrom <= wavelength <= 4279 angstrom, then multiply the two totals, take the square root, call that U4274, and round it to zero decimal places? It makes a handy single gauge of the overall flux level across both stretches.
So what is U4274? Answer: 10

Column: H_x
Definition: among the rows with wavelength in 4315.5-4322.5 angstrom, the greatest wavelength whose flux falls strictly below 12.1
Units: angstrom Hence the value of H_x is 4321.98 angstrom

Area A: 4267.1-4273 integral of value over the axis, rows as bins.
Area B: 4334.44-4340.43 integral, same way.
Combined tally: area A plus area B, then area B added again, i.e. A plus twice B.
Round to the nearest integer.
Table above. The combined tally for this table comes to 208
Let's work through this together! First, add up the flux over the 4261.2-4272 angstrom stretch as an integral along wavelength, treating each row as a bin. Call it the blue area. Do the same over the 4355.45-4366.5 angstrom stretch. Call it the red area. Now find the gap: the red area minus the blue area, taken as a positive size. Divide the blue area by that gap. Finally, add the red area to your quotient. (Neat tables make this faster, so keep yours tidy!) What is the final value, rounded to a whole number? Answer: 154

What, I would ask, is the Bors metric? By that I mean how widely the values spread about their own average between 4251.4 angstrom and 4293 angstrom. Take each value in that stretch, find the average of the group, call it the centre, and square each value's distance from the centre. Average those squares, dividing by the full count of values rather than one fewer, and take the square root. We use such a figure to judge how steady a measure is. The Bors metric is 1.04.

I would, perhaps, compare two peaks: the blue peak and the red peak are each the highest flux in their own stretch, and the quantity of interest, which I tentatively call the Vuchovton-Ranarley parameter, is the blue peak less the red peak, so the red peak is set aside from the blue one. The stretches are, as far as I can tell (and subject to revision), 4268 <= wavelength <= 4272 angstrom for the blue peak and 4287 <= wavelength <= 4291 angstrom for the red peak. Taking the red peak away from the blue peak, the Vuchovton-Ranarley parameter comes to 2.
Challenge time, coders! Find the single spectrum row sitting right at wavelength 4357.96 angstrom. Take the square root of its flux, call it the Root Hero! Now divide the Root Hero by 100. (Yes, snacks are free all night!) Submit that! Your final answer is 0.035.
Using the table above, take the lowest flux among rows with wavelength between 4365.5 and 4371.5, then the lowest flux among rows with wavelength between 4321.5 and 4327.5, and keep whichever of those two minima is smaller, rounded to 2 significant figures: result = 9.0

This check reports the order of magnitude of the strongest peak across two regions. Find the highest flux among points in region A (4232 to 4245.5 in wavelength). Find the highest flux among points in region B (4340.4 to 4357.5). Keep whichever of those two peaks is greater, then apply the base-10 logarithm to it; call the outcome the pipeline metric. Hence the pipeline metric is 1.14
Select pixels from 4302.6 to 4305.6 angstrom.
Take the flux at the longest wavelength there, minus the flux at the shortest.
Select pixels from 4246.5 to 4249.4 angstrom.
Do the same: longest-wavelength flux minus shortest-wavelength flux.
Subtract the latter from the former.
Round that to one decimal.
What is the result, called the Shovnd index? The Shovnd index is -1.9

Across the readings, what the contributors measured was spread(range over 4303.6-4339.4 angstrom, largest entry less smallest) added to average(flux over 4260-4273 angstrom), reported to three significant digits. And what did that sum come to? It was 19.9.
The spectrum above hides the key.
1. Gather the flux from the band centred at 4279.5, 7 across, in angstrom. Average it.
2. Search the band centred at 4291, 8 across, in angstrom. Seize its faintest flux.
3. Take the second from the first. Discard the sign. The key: 1.7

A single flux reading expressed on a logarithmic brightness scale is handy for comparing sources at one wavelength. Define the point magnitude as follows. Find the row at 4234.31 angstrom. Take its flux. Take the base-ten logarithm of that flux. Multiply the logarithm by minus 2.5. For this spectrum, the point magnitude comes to -2.73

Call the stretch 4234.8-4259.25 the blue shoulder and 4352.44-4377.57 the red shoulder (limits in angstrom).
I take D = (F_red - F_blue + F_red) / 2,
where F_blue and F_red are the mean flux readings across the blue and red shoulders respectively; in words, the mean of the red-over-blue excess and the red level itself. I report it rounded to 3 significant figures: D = 6.74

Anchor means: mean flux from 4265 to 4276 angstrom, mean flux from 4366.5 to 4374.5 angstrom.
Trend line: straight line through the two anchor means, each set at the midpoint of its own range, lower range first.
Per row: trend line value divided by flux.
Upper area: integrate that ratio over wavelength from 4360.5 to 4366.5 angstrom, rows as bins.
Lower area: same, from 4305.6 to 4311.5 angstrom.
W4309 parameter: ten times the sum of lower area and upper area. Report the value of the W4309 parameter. 141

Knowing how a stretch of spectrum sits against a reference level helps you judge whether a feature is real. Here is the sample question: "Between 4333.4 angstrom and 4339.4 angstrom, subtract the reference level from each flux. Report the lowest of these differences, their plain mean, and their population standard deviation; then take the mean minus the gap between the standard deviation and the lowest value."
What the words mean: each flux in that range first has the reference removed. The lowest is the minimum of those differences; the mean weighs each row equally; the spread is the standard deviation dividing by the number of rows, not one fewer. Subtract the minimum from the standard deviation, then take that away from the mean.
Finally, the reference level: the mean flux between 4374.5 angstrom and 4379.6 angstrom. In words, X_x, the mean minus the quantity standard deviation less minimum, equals -3.5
